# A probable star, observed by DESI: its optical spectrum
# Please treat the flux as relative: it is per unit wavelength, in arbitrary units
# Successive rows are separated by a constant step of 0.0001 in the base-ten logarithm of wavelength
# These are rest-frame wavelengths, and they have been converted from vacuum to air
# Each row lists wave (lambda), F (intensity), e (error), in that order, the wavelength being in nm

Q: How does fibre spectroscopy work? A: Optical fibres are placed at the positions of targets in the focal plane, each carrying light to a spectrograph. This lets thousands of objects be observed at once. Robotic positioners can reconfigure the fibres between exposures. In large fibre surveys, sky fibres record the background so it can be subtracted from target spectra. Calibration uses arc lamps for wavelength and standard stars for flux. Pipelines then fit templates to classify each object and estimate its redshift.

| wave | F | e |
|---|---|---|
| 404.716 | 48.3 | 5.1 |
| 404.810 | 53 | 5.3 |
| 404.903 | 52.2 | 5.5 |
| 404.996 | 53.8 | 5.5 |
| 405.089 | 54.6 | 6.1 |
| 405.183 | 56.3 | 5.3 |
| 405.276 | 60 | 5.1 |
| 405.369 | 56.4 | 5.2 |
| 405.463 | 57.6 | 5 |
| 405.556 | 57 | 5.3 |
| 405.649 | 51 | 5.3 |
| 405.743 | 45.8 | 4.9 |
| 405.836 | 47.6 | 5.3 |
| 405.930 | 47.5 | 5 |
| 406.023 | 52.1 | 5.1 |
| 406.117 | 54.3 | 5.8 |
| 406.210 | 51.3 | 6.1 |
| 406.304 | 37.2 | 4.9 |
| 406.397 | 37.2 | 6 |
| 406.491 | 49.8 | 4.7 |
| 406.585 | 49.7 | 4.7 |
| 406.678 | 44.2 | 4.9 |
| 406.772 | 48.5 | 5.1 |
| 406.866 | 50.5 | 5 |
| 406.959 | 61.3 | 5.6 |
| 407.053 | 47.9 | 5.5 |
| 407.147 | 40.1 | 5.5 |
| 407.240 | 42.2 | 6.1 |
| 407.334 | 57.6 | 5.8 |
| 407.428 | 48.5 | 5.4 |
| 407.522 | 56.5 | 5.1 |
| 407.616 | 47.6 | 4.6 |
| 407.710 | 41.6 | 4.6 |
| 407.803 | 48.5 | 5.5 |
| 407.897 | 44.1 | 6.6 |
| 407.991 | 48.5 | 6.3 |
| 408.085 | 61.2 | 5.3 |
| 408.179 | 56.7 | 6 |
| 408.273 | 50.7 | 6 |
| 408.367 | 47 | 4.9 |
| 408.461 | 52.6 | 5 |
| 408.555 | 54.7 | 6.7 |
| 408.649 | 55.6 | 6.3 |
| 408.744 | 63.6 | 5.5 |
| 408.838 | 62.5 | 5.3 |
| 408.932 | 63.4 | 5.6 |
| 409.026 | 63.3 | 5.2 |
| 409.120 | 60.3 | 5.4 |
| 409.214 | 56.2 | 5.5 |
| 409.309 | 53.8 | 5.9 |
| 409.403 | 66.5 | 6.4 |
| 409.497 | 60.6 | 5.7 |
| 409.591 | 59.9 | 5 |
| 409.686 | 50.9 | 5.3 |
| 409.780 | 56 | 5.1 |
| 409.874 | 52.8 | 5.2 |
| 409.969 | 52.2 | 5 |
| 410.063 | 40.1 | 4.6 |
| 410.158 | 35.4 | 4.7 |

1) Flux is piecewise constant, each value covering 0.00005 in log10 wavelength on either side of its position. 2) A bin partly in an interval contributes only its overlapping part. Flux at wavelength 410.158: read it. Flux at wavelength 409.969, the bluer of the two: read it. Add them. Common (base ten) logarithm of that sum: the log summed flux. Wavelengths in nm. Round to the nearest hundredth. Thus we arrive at 1.94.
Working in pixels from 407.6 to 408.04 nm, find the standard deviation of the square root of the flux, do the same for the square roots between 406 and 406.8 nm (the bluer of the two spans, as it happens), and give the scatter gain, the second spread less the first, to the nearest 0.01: 0.24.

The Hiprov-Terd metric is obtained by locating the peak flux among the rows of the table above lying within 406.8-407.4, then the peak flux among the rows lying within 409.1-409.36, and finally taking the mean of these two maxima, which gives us 60.8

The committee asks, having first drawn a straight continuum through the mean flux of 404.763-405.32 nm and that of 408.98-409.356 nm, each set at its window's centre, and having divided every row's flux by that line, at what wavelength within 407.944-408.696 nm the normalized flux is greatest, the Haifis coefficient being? 408.085 nm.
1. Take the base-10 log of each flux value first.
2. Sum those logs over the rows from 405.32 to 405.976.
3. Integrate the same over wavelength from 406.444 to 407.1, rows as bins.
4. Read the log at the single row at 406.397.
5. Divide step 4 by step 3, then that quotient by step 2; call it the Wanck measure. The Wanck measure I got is 0.118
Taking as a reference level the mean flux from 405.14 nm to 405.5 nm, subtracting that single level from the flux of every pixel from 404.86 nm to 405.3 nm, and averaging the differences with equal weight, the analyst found -2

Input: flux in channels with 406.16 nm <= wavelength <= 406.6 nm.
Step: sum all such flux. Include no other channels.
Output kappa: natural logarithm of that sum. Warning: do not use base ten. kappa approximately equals 5.42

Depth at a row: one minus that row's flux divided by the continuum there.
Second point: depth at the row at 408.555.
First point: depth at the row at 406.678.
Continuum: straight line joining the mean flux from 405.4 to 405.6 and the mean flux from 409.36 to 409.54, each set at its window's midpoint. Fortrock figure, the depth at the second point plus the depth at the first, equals 0.37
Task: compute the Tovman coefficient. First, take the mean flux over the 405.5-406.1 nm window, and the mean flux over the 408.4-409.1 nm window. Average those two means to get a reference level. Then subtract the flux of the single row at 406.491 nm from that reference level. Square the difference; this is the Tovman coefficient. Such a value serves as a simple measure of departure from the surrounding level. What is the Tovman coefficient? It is 25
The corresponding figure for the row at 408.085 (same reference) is 41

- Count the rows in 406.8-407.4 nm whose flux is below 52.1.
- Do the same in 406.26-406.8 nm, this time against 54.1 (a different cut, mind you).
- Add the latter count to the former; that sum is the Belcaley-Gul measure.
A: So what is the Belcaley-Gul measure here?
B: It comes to 10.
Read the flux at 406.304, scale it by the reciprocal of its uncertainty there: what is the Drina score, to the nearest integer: 8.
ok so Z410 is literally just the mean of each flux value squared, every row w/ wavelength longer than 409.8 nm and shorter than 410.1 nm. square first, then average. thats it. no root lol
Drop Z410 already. 2374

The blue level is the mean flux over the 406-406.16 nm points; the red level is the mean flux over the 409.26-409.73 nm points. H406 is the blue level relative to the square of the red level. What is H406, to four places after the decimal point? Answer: 0.0156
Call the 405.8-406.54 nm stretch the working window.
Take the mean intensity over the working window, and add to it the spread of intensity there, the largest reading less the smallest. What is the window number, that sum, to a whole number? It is 64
